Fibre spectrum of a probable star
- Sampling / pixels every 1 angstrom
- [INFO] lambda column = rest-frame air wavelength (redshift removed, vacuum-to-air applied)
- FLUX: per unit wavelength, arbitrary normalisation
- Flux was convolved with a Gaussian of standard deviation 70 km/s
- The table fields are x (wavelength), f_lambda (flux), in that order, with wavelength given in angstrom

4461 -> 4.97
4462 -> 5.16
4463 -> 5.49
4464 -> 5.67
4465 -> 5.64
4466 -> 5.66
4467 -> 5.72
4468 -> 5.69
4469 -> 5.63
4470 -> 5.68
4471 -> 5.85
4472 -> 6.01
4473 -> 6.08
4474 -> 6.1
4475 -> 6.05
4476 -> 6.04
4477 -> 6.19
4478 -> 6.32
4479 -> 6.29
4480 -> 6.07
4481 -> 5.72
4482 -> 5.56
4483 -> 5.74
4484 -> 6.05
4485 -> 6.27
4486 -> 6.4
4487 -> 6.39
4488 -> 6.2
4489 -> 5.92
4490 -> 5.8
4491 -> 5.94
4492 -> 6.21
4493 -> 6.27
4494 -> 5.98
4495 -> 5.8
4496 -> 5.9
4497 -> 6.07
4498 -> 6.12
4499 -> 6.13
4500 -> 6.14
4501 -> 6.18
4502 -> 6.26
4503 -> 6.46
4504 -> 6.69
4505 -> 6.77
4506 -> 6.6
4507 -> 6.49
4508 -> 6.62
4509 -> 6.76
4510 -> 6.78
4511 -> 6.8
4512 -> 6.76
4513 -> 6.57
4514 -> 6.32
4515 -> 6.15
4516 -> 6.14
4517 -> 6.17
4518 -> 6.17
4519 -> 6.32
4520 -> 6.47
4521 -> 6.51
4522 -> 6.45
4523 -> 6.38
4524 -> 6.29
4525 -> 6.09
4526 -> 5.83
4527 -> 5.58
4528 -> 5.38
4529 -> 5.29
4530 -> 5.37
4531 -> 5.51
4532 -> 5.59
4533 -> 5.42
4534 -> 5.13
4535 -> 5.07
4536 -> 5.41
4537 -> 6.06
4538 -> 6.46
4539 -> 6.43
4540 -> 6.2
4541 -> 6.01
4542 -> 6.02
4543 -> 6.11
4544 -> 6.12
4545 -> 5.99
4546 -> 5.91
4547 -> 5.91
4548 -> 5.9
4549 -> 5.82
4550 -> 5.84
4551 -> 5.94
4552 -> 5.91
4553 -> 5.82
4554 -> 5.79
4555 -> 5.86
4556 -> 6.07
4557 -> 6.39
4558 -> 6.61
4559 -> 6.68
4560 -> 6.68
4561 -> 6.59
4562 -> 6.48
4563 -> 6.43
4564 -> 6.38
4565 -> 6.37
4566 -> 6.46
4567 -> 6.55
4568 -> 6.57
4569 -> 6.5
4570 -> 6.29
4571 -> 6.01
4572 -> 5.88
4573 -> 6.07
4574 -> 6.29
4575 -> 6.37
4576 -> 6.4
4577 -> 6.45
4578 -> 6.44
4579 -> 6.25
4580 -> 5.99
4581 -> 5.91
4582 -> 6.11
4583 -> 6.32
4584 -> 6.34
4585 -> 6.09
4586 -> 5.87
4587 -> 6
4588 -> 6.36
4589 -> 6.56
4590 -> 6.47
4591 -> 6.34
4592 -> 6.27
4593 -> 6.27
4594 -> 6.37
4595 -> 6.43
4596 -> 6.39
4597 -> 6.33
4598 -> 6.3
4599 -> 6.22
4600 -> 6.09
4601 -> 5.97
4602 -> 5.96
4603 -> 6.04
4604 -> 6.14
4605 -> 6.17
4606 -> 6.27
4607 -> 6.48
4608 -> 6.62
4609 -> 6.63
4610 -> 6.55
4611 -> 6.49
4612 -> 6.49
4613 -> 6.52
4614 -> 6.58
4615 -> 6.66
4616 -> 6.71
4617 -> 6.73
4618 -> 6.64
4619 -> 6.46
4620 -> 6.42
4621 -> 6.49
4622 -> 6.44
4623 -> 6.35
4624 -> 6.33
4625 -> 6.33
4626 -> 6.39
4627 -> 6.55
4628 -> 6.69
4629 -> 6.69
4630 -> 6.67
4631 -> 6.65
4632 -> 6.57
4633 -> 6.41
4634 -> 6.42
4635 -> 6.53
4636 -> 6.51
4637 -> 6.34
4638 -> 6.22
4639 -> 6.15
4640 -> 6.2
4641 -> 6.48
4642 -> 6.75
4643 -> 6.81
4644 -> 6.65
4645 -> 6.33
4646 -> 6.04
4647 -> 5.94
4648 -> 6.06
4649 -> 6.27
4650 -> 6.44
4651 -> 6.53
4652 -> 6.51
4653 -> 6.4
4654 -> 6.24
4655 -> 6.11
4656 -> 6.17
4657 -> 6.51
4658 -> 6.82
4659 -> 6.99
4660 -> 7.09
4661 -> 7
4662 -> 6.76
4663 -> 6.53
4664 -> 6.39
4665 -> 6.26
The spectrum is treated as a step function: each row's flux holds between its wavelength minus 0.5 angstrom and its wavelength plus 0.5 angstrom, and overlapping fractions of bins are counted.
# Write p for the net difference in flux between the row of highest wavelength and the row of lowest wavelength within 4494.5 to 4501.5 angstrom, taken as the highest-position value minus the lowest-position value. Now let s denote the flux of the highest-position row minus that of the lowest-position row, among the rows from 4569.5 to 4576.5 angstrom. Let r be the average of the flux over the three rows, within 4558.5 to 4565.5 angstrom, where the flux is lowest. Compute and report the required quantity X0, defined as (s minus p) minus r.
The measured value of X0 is -6.66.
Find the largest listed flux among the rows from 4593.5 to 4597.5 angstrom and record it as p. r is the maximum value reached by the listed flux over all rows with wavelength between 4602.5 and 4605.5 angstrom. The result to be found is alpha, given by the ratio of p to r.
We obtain 1.04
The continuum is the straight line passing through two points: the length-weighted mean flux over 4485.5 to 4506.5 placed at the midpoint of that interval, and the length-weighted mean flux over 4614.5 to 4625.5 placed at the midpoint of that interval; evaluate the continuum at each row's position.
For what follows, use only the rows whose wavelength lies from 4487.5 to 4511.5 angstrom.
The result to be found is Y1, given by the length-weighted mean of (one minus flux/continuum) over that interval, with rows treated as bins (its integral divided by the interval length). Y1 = -0.012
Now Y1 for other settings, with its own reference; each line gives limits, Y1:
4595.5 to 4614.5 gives 0.022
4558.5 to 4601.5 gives 0.016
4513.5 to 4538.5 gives 0.059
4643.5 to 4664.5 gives 0.019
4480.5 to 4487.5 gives 0.025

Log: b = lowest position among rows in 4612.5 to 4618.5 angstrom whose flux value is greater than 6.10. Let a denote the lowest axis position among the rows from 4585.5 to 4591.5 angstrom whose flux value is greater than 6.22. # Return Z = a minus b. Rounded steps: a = 4588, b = 4613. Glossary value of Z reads -25 angstrom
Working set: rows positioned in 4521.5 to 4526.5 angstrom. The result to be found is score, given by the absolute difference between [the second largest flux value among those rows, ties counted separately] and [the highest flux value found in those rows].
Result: 0.07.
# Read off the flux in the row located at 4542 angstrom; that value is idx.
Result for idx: 6.02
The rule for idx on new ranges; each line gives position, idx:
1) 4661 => 7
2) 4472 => 6.01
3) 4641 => 6.48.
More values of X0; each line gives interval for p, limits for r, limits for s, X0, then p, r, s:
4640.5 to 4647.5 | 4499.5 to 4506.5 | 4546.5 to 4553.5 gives -5.74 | -0.5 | 6.19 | -0.09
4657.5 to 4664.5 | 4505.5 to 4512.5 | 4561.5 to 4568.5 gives -6.05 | -0.4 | 6.57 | 0.09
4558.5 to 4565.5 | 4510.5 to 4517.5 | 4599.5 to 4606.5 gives -5.66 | -0.3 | 6.15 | 0.18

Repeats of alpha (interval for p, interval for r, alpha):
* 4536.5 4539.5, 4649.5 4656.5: 0.99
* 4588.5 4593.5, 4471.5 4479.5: 1.04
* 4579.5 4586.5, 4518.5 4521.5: 0.97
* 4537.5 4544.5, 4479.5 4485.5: 1.03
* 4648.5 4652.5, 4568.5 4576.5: 1.00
